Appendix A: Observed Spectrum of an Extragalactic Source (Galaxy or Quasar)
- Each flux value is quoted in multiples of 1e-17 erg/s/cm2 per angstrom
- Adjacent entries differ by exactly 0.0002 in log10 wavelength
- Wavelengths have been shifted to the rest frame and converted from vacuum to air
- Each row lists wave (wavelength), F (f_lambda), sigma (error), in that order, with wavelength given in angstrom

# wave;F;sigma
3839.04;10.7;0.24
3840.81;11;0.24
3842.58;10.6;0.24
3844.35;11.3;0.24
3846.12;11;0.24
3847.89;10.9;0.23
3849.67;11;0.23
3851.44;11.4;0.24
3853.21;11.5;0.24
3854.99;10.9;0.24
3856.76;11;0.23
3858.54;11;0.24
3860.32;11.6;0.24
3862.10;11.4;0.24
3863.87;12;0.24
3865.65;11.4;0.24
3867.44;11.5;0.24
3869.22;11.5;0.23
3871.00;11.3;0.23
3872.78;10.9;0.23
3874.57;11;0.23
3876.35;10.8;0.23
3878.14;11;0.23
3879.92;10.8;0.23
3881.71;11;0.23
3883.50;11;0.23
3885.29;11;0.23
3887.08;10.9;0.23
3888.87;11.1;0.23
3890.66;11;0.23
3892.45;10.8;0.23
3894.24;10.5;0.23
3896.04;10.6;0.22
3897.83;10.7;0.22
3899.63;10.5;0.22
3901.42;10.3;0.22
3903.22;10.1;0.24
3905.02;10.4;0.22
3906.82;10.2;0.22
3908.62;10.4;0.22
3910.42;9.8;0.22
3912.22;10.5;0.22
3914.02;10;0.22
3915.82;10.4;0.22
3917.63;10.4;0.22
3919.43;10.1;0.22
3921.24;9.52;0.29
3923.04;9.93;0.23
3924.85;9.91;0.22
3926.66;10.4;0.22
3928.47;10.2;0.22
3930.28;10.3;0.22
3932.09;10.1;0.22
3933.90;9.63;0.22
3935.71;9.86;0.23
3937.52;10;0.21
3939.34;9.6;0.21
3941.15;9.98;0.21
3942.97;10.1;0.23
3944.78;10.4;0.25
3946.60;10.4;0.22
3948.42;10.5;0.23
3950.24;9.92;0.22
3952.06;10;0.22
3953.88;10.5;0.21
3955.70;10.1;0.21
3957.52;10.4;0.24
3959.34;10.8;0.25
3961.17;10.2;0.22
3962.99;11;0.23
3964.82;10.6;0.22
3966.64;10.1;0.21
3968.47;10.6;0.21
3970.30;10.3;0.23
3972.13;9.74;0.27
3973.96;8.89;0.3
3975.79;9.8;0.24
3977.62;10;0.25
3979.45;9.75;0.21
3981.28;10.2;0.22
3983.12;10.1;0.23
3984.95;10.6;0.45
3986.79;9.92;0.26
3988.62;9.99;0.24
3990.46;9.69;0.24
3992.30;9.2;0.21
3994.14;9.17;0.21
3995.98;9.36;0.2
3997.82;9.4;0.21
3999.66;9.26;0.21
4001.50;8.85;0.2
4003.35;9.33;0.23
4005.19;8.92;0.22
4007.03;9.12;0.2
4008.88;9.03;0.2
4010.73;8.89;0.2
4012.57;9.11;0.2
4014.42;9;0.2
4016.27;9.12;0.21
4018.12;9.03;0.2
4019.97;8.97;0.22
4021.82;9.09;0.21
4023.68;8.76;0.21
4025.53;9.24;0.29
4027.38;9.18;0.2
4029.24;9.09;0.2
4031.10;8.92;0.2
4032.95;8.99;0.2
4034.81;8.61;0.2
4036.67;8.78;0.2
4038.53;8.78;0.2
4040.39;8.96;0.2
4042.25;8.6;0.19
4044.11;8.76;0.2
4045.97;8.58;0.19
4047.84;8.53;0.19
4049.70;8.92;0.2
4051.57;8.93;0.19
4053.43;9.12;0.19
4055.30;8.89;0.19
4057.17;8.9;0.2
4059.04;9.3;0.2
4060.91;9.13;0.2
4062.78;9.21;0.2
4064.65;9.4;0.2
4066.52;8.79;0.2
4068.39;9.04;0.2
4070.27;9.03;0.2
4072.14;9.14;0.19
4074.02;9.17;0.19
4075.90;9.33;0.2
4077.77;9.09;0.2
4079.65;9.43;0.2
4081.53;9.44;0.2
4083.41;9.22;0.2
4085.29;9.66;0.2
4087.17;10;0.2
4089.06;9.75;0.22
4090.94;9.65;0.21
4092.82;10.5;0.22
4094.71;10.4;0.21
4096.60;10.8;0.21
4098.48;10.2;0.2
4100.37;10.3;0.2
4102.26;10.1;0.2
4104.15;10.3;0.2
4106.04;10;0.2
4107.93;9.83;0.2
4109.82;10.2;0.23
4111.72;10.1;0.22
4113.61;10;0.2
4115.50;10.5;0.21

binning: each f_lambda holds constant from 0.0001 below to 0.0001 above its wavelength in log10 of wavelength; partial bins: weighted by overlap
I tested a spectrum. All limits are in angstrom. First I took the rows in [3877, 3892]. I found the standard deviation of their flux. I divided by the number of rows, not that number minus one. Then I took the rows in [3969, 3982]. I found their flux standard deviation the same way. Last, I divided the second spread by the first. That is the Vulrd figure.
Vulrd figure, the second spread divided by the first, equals 5.2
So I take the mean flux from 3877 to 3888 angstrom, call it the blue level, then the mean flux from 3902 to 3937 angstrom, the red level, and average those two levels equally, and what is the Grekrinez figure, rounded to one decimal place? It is 10.5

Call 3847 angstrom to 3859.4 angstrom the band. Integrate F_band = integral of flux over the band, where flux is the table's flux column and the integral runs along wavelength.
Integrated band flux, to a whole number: 138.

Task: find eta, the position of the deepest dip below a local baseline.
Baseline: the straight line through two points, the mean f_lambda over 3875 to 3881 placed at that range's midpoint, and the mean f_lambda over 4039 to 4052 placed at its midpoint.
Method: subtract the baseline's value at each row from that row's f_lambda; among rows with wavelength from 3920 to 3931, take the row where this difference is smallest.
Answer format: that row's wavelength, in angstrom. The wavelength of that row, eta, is 3921.24 angstrom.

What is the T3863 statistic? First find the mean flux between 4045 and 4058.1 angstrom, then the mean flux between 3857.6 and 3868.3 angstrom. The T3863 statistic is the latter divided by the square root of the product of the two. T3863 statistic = 1.14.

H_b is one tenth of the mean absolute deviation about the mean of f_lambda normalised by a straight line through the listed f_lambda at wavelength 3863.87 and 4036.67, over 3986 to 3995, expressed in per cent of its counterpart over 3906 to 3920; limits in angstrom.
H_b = 15.9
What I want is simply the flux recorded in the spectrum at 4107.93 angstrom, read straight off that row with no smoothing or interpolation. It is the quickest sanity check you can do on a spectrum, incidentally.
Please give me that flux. 9.83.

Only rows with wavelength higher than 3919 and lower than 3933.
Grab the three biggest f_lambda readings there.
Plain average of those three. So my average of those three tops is 10.3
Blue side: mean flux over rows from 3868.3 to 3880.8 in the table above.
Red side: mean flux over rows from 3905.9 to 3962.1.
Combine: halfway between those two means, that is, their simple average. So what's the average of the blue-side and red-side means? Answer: 10.6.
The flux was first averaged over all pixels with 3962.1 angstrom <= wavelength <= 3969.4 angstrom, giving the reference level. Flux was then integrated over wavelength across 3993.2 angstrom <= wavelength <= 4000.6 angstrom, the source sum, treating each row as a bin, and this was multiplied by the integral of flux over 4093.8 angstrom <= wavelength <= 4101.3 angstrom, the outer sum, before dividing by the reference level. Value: 509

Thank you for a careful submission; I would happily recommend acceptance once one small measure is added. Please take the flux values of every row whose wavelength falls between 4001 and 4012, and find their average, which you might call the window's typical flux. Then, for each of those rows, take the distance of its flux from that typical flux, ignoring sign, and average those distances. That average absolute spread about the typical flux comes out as 0.14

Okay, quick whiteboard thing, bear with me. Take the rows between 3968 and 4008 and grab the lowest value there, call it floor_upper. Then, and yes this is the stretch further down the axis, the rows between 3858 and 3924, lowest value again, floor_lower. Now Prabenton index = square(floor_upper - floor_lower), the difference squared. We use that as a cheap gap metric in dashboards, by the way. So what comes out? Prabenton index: 0.4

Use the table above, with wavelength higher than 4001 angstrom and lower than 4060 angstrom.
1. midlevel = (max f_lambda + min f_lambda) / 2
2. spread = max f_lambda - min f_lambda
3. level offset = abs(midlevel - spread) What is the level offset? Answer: 8.13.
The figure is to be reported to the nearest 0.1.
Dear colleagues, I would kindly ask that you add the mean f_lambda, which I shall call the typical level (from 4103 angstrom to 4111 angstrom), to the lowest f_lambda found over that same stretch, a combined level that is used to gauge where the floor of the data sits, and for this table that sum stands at 19.9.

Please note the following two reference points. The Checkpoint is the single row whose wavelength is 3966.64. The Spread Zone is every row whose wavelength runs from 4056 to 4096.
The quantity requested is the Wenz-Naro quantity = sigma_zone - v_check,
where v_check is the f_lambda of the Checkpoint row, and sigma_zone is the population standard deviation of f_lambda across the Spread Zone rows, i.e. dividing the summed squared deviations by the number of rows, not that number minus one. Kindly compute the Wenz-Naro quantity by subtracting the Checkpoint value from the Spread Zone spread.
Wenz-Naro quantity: -9.7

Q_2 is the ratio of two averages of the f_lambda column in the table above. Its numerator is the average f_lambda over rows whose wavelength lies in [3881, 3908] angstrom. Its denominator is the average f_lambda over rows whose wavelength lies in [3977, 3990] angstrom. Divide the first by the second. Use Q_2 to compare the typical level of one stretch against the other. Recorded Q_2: 1.06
